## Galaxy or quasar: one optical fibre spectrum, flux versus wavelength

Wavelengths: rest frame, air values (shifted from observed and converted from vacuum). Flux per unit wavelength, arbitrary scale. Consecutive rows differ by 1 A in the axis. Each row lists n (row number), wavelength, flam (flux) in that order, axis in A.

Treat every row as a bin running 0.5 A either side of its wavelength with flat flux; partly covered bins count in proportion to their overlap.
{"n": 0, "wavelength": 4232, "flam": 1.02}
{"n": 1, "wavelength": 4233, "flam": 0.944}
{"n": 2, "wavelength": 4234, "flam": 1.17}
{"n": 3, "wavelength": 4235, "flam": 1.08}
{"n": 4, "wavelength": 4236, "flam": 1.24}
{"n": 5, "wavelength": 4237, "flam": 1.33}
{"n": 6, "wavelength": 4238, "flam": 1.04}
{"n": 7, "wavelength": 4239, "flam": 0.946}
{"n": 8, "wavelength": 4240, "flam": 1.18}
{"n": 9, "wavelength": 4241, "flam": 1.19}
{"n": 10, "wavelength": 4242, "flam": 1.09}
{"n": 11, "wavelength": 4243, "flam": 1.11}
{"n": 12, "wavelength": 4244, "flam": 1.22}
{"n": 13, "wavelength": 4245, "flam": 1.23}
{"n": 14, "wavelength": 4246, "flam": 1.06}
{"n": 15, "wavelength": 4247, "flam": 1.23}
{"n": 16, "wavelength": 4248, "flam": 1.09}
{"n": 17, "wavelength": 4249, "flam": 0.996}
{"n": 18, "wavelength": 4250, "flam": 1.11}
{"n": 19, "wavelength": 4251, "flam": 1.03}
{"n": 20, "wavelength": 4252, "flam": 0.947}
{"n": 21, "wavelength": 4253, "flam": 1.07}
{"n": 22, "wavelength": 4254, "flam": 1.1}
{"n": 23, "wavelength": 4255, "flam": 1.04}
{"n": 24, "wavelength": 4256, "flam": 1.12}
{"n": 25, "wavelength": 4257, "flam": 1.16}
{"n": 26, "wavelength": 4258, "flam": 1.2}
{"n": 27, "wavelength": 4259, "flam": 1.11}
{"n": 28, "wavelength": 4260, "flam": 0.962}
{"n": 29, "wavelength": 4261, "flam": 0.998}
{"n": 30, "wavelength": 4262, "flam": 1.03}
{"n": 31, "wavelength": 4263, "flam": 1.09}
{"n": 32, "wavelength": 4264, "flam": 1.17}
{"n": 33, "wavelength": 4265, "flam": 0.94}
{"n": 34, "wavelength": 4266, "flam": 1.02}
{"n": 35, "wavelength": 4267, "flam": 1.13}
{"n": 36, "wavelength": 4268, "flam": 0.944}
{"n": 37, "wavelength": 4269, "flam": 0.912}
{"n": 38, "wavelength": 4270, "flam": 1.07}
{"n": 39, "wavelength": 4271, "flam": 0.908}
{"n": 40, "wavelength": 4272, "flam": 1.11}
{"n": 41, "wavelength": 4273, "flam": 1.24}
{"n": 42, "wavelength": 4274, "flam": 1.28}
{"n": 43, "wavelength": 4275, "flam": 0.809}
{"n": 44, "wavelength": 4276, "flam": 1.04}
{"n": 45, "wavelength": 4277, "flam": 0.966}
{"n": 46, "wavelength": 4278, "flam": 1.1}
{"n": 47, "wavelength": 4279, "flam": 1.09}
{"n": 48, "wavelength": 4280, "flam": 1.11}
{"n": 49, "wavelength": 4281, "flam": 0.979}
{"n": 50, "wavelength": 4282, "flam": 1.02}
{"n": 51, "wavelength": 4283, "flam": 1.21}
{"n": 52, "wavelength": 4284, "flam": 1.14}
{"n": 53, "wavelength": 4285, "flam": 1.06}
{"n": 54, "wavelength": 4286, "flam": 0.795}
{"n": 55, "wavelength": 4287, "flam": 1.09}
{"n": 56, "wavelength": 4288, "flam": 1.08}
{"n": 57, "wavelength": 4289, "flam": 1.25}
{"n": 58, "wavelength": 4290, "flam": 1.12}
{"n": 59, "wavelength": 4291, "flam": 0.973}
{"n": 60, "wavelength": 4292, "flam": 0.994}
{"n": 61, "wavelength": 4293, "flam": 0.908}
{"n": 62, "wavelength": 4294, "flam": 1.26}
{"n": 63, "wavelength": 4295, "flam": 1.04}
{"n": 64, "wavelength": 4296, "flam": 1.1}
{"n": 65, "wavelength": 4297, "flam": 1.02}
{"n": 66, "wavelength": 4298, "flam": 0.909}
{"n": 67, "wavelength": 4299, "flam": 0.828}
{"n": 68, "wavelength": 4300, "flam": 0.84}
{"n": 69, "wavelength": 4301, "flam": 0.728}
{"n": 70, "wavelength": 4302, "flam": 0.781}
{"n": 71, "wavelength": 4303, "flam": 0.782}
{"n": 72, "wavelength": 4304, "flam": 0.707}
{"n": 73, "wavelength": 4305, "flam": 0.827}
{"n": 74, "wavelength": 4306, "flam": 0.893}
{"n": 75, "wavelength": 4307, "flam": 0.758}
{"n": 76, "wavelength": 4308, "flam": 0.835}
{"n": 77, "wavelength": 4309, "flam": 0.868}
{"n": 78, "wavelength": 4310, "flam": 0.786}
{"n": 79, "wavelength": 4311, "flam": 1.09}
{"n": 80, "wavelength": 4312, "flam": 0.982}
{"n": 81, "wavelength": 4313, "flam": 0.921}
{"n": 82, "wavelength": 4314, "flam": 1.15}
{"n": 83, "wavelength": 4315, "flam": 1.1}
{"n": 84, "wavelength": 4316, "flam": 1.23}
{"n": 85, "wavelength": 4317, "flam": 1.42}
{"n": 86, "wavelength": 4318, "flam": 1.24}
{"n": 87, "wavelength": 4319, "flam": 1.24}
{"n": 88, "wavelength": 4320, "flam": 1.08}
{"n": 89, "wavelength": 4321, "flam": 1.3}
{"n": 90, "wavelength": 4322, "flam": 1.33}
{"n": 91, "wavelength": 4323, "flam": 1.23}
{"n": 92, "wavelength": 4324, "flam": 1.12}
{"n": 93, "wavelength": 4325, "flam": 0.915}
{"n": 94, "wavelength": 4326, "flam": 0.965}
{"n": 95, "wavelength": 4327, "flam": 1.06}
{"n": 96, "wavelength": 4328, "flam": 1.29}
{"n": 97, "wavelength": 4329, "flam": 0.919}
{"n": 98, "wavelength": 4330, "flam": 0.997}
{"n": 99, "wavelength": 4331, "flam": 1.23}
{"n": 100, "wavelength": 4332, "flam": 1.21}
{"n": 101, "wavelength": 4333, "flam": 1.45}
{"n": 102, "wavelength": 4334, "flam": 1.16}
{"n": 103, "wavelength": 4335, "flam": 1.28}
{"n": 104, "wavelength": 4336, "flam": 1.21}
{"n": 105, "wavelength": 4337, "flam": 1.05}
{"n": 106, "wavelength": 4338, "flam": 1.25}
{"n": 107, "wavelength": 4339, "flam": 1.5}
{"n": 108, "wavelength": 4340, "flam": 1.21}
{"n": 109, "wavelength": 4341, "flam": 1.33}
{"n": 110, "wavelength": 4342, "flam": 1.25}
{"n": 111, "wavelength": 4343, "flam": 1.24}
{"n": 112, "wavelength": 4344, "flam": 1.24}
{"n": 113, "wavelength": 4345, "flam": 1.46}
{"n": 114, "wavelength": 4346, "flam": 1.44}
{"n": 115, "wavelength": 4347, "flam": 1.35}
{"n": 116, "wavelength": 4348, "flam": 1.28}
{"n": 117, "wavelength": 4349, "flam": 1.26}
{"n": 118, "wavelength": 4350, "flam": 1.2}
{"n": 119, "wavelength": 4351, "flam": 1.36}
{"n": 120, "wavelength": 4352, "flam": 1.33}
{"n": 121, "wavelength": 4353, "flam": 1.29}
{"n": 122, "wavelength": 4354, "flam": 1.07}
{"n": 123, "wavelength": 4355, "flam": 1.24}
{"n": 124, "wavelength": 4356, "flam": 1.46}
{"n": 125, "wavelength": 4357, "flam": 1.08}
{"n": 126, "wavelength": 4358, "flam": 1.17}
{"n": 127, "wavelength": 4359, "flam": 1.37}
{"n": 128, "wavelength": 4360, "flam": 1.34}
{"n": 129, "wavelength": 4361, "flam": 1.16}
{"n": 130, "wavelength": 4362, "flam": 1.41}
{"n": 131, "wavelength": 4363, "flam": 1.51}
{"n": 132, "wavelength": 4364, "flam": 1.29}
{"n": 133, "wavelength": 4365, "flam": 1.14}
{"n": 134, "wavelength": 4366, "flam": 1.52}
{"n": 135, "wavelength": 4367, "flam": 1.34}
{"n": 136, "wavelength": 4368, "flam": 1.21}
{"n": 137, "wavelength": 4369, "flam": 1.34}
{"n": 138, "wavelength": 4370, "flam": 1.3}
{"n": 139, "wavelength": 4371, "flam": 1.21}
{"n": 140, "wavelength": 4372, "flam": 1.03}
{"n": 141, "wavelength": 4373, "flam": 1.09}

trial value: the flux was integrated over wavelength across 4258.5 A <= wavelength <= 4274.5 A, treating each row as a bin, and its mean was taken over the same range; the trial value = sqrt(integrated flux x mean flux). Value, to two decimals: 4.23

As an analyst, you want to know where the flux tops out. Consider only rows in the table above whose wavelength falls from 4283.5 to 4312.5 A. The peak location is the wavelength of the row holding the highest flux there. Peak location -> 4294 A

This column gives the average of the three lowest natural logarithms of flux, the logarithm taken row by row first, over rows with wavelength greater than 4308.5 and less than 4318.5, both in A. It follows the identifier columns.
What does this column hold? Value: -0.15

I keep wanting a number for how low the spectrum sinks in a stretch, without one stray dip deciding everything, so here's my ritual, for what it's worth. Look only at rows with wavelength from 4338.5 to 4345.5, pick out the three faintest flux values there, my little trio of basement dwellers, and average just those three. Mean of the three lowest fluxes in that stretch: 1.23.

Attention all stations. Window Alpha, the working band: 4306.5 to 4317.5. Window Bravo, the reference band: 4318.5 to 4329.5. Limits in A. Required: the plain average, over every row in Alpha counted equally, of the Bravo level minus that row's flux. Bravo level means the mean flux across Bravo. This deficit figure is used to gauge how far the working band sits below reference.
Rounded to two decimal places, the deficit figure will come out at 0.12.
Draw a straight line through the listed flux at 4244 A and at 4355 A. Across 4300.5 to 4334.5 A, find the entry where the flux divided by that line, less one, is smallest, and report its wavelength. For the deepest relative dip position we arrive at 4304 A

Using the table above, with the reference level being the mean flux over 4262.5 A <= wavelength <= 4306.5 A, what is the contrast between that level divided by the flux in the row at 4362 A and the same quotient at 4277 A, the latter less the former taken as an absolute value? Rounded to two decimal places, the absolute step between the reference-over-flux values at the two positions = 0.33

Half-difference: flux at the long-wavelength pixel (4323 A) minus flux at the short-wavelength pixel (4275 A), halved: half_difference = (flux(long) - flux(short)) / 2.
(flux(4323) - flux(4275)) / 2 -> 0.21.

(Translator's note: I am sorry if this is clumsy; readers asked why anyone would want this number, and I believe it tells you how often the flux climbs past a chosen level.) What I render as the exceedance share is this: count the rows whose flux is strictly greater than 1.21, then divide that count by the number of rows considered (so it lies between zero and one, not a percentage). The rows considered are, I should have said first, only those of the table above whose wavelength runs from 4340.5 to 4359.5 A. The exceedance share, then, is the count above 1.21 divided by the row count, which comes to 0.79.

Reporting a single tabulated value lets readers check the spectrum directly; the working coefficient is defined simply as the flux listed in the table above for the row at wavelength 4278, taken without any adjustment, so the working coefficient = 1.1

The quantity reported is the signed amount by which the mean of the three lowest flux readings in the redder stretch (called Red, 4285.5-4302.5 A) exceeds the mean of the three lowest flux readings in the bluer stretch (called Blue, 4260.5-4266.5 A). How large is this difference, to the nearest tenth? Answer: -0.2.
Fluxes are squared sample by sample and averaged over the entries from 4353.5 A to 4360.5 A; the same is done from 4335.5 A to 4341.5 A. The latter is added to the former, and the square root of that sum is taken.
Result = 1.78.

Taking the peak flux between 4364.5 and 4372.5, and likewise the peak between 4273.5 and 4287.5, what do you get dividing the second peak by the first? 0.84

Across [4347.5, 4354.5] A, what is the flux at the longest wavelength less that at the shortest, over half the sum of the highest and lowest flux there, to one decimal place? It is -0.2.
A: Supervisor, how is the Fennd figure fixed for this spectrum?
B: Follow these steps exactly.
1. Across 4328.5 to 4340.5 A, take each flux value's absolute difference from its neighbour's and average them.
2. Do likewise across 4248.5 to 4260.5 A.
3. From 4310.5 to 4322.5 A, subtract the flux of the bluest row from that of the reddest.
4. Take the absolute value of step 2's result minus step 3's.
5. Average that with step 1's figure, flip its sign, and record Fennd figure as -0.17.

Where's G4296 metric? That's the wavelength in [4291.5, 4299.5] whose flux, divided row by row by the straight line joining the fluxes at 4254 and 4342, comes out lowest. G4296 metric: 4299 A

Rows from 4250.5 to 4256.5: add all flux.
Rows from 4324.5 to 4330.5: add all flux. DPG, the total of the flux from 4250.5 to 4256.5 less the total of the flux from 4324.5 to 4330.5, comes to 0.2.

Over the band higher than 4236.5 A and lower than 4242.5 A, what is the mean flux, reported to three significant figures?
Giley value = 1.13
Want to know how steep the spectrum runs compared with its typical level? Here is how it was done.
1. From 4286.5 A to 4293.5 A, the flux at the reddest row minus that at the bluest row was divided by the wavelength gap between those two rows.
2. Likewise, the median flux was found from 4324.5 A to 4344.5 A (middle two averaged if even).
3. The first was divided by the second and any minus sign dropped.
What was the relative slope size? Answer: 0.025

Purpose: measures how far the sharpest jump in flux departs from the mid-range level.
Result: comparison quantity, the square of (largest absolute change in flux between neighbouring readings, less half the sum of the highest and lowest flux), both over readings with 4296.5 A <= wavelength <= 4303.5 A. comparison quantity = 0.58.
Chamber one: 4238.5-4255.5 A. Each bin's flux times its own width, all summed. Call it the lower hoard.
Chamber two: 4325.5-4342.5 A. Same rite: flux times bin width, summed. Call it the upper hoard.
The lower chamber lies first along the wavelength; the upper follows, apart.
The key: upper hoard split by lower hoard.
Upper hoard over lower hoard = 1.09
